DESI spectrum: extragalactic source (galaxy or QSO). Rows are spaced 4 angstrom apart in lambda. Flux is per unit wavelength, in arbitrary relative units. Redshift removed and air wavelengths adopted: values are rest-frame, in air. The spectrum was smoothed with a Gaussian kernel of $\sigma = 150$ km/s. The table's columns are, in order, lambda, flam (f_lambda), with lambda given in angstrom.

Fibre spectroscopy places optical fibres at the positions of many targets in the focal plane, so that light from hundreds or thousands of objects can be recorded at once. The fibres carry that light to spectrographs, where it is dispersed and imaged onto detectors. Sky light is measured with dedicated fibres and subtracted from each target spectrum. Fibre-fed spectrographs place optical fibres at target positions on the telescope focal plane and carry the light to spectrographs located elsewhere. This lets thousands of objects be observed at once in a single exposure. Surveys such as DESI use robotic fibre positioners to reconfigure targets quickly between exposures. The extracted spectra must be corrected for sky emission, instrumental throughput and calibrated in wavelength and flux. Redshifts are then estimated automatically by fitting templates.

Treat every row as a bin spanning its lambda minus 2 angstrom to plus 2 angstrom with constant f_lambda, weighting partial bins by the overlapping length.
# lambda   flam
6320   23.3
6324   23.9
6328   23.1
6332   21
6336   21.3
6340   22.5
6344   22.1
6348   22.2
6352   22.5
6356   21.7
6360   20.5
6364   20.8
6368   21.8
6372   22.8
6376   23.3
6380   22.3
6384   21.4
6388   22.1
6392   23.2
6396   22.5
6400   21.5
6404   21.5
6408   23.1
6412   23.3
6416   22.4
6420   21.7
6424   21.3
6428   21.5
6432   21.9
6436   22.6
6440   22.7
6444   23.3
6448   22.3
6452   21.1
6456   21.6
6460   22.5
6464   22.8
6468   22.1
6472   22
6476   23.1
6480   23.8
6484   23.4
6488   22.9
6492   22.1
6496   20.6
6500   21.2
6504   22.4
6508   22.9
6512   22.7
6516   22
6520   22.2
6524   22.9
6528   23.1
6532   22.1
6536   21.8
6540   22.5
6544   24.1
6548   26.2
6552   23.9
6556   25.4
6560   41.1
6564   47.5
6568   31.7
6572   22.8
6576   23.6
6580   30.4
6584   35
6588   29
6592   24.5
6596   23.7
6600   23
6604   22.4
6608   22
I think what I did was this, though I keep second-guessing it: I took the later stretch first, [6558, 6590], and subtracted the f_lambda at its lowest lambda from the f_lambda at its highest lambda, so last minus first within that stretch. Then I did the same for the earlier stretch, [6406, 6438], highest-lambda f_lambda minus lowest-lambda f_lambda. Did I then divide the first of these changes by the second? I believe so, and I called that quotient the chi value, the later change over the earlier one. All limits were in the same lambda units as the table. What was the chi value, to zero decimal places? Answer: 24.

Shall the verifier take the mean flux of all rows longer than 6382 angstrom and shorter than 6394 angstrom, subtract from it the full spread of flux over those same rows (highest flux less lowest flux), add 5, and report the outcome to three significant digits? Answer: 25.4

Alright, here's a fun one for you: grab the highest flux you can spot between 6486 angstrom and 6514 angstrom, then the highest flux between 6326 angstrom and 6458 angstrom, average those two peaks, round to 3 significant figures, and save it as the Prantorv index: 23.1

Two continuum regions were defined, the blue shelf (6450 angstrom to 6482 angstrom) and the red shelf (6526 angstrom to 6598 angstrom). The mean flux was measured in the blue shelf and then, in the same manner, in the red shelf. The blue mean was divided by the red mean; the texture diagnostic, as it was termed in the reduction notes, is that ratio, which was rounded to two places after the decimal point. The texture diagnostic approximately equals 0.81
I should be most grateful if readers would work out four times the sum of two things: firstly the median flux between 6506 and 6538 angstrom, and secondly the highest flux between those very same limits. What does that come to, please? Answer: 182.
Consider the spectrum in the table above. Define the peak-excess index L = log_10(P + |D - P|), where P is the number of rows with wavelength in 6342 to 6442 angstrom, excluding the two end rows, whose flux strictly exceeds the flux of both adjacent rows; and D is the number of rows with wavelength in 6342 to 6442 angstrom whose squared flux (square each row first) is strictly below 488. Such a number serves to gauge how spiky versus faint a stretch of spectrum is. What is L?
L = 1.0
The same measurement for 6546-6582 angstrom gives 0.3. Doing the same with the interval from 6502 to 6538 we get 0.3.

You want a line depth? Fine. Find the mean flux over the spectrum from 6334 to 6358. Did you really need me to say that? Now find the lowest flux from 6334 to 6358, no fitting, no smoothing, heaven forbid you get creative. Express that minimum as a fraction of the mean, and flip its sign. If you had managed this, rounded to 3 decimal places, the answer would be -0.966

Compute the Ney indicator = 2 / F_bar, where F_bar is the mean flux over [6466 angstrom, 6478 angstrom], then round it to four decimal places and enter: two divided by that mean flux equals 0.0893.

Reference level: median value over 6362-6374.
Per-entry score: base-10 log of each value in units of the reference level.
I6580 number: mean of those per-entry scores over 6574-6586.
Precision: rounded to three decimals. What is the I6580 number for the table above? 0.128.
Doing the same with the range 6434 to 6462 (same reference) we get 0.010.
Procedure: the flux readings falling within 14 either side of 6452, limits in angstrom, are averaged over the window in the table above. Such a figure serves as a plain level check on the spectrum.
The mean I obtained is 22.3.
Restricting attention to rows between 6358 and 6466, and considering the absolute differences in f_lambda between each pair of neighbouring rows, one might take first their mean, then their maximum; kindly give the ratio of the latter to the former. 2.3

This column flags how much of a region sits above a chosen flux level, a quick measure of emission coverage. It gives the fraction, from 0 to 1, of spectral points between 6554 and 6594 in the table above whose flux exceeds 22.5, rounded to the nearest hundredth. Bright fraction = 1.00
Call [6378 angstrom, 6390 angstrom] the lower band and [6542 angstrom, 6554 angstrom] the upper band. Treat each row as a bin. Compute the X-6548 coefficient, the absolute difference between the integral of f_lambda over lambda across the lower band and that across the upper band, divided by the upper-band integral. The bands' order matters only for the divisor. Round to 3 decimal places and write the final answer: 0.113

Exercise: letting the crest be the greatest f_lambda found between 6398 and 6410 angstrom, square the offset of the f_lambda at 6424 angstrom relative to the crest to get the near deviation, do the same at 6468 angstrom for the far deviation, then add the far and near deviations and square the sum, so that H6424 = 18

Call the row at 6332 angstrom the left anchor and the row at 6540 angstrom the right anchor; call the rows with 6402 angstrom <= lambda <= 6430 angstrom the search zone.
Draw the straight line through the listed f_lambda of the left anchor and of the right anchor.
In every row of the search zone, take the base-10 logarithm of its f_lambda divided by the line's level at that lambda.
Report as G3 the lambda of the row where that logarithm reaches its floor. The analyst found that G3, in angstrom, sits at 6424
